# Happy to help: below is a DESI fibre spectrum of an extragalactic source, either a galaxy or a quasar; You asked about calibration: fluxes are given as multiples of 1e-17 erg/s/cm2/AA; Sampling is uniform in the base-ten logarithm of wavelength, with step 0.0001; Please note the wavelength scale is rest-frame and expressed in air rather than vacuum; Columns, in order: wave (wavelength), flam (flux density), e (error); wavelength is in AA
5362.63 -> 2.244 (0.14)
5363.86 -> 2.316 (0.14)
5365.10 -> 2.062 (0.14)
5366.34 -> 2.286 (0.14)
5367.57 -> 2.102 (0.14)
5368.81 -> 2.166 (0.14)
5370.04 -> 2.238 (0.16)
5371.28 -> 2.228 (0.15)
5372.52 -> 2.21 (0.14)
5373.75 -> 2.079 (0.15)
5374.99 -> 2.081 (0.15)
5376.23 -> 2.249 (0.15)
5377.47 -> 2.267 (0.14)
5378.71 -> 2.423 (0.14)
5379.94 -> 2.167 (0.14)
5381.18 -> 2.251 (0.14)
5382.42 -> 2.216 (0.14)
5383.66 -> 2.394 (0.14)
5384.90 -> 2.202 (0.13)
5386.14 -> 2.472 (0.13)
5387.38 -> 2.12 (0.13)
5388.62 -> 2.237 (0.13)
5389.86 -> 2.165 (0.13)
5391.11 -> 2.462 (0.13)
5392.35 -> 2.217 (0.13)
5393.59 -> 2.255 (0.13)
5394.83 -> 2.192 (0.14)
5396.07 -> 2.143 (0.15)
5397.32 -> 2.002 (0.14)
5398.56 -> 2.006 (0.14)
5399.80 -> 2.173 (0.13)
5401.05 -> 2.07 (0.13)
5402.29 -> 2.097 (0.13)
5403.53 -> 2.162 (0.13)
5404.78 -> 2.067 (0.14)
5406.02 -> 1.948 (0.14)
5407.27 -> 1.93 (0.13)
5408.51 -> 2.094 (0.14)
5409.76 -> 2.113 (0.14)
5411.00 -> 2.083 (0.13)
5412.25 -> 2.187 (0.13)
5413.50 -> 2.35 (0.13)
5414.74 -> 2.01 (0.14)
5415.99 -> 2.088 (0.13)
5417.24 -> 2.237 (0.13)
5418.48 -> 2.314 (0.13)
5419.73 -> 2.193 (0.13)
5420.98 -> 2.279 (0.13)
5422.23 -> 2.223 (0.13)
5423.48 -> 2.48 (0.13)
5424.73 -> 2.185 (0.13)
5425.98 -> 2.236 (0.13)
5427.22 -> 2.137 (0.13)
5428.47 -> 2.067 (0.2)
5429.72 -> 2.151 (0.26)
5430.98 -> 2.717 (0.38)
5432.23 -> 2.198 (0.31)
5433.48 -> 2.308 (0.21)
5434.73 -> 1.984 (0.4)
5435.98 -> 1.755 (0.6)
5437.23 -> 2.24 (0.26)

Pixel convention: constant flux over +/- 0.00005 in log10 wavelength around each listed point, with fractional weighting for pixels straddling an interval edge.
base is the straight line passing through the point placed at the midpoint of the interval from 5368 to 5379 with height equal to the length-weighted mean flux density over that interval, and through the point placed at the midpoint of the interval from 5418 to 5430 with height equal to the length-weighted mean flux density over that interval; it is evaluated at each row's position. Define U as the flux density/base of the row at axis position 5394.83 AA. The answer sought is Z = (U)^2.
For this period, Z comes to 0.98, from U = 0.99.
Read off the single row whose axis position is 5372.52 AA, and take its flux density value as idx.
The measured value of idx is 2.21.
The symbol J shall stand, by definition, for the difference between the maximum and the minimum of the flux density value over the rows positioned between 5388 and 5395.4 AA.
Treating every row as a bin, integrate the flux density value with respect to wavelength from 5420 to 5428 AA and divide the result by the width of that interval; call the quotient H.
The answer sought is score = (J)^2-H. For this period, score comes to -2.16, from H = 2.25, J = 0.297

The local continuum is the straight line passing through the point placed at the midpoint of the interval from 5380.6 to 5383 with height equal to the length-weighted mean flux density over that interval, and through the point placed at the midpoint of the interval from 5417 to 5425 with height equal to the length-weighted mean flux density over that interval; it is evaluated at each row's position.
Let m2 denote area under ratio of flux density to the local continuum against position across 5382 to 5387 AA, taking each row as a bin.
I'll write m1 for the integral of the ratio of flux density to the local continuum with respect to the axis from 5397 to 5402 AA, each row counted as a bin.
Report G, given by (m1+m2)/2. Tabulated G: 4.89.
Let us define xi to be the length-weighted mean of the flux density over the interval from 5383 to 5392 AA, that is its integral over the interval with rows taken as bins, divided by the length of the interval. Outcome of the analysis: 2.29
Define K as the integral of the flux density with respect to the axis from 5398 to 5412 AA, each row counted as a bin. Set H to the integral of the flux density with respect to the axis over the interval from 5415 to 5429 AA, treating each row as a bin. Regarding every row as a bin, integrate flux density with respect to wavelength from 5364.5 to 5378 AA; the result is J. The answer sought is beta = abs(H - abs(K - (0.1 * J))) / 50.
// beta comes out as 0.10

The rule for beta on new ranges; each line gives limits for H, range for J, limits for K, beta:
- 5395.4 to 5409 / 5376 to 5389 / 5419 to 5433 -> 0.01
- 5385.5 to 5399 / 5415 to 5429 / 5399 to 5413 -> 0.07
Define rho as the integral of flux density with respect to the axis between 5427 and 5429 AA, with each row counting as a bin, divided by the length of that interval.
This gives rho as 2.10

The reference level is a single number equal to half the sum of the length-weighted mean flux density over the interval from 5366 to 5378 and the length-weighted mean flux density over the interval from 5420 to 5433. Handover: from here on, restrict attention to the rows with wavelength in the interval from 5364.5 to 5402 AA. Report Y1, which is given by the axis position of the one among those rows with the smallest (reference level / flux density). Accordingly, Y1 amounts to 5386.14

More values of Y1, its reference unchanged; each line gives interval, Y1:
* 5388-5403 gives 5391.11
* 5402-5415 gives 5413.50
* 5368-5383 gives 5378.71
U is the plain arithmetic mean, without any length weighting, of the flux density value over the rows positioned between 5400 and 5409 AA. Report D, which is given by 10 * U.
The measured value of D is 20.5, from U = 2.05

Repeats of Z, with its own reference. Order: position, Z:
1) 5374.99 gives 0.89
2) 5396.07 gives 0.94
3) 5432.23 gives 0.97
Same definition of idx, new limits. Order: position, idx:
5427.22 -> 2.137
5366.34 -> 2.286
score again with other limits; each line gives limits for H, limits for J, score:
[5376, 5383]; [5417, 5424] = -2.18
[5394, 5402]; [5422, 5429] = -1.93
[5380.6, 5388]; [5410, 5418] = -2.16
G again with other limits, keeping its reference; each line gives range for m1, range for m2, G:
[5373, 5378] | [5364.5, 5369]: 4.62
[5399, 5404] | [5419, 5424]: 4.86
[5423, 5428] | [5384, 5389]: 5.00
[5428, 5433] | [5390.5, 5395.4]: 4.99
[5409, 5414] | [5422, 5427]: 4.89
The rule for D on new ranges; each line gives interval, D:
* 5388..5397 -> 22.4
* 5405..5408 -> 19.4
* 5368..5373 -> 22.1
